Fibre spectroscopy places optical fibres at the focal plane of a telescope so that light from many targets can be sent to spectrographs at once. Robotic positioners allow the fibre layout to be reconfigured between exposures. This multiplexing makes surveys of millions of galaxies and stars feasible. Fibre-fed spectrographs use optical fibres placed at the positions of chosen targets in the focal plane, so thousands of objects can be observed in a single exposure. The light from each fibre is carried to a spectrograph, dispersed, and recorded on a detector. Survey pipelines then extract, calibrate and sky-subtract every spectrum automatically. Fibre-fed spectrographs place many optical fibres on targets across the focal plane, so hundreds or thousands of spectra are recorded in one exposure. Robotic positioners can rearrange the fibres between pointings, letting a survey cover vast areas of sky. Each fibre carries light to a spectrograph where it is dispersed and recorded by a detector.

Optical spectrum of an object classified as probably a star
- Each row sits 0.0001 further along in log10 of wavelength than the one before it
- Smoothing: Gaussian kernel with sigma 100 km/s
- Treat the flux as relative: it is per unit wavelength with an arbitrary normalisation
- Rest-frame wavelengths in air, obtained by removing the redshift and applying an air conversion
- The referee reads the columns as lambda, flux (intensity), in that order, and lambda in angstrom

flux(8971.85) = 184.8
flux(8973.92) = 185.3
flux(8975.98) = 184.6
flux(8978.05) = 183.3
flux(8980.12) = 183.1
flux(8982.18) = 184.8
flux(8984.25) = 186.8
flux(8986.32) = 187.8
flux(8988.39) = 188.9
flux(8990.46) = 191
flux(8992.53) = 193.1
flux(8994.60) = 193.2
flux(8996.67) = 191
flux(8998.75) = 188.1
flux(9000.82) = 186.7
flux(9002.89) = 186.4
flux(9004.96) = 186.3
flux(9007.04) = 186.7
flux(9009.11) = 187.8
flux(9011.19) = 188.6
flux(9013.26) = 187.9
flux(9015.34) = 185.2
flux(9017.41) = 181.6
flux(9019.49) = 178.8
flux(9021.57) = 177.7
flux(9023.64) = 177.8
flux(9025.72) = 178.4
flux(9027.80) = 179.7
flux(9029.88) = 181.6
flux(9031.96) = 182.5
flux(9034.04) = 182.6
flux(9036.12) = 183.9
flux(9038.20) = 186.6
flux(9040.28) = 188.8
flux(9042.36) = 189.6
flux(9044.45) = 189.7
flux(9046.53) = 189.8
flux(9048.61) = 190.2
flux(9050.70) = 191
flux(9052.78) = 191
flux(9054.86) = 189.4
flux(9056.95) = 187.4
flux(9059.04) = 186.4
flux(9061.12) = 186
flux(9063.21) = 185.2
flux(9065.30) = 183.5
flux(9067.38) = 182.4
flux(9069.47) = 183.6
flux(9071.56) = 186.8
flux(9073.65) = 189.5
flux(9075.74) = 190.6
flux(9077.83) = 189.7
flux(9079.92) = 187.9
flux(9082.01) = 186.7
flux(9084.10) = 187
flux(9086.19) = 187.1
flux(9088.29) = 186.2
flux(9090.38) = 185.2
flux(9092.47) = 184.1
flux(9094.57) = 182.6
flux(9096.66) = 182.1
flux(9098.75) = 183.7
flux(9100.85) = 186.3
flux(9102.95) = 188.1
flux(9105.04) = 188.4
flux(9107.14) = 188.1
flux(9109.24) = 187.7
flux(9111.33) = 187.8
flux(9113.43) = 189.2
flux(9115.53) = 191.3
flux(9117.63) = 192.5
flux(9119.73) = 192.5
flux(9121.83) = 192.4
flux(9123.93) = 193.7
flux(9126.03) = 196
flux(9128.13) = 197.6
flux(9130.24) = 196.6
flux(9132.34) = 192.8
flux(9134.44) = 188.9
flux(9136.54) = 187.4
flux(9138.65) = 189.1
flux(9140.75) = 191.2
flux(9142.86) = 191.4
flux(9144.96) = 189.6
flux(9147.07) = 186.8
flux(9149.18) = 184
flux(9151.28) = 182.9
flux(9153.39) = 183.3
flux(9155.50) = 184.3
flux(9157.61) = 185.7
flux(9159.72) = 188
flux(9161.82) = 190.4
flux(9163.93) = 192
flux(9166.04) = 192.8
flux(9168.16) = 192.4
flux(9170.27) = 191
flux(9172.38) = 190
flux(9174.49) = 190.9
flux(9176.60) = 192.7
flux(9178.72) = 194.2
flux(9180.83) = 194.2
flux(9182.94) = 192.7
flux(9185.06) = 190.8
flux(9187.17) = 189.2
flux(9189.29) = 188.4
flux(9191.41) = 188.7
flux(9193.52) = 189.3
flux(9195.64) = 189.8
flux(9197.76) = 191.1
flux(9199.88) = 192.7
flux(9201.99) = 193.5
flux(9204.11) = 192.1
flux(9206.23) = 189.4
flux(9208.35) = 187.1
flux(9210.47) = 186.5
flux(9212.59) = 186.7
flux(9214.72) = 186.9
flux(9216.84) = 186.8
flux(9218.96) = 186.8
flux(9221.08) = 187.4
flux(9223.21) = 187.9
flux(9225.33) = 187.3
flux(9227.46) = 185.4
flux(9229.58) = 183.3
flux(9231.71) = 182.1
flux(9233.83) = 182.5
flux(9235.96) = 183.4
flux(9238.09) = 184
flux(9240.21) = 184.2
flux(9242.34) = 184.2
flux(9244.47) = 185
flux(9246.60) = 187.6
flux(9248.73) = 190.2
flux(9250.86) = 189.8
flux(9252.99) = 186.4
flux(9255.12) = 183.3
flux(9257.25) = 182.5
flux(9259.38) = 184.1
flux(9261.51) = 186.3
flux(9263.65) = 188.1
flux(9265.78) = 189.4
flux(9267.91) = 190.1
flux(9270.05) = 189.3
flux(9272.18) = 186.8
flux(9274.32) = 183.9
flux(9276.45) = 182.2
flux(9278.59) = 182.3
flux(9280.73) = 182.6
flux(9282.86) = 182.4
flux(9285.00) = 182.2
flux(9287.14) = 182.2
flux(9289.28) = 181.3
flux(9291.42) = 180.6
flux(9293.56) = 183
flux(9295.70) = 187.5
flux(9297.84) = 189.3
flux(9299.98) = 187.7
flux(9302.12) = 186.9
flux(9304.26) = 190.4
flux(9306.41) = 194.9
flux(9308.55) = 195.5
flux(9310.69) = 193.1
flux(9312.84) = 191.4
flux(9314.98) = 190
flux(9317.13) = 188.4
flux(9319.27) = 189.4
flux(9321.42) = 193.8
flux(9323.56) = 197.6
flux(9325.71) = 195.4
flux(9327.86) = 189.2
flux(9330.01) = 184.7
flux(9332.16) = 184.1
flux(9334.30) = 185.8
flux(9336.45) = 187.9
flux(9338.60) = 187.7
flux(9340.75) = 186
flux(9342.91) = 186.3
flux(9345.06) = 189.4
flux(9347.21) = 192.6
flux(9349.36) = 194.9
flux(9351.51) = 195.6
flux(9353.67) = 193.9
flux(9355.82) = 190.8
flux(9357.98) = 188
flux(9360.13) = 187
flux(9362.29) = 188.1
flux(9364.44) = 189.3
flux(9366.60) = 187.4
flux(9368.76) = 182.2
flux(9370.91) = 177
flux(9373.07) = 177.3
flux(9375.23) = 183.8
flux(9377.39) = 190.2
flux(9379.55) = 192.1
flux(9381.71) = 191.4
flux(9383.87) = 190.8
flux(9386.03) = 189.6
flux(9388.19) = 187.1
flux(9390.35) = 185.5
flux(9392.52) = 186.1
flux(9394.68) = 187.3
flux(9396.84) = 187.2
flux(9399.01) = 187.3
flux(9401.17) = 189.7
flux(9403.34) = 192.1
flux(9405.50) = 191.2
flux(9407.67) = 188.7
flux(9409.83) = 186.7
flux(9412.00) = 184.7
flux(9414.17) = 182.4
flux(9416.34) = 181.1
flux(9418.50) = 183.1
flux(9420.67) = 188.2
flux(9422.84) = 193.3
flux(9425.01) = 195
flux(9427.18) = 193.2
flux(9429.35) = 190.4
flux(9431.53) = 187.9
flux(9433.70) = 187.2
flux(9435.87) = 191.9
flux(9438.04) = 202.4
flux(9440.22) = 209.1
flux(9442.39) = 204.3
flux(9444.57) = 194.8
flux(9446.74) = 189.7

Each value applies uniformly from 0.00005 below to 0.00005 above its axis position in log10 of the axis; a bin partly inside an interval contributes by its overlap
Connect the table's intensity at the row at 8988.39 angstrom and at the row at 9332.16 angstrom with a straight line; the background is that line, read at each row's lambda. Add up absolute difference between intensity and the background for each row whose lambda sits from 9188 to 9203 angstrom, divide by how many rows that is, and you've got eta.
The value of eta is 4.5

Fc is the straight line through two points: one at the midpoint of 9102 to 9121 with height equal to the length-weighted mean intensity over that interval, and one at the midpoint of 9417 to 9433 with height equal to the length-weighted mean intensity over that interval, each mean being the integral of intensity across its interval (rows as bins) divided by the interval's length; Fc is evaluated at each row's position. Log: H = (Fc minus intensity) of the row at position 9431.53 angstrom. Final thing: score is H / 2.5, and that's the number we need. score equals 0.8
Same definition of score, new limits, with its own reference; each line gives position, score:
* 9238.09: 2.3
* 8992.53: -1.4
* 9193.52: 0.1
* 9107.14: 0.6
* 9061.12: 1.4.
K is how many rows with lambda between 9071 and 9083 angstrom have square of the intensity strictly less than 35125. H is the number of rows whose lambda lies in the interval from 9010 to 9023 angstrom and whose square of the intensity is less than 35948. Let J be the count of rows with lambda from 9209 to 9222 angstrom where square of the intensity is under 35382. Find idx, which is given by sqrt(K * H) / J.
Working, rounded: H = 6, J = 6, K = 2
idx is 0.58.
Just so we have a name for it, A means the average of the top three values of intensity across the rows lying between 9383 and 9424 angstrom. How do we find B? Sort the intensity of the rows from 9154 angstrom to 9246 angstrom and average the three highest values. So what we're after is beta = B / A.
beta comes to 1.01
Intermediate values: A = 192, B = 194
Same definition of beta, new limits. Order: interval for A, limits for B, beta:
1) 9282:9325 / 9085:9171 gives 1.00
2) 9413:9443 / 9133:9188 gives 0.94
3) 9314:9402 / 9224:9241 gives 0.95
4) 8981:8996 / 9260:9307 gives 1.00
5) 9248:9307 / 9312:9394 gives 1.02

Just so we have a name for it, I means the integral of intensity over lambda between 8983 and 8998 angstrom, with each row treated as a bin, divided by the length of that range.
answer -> 190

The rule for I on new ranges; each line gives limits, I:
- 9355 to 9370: 187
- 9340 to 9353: 191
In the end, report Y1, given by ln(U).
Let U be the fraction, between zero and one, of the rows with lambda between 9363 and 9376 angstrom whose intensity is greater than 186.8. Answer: -1.1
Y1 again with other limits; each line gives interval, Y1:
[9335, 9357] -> -0.2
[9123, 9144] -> 0.0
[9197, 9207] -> 0.0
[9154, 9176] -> -0.2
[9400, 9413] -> -0.4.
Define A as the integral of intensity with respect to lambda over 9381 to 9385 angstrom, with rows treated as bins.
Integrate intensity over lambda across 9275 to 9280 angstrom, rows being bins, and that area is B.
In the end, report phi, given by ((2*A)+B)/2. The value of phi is 1220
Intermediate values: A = 764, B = 912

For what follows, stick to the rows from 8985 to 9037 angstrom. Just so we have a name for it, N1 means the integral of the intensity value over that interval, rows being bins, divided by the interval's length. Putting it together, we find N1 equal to 185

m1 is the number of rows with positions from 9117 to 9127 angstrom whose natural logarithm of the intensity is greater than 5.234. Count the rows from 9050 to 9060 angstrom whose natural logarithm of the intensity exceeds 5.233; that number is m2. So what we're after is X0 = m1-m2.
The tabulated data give 1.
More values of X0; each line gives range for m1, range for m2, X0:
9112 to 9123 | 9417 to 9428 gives 1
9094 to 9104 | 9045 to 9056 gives -4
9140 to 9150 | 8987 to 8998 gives -2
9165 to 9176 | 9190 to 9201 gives 0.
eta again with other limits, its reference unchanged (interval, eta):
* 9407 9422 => 2.7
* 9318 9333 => 6.4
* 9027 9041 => 4.8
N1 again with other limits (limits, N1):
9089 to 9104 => 185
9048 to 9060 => 189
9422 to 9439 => 193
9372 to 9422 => 187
